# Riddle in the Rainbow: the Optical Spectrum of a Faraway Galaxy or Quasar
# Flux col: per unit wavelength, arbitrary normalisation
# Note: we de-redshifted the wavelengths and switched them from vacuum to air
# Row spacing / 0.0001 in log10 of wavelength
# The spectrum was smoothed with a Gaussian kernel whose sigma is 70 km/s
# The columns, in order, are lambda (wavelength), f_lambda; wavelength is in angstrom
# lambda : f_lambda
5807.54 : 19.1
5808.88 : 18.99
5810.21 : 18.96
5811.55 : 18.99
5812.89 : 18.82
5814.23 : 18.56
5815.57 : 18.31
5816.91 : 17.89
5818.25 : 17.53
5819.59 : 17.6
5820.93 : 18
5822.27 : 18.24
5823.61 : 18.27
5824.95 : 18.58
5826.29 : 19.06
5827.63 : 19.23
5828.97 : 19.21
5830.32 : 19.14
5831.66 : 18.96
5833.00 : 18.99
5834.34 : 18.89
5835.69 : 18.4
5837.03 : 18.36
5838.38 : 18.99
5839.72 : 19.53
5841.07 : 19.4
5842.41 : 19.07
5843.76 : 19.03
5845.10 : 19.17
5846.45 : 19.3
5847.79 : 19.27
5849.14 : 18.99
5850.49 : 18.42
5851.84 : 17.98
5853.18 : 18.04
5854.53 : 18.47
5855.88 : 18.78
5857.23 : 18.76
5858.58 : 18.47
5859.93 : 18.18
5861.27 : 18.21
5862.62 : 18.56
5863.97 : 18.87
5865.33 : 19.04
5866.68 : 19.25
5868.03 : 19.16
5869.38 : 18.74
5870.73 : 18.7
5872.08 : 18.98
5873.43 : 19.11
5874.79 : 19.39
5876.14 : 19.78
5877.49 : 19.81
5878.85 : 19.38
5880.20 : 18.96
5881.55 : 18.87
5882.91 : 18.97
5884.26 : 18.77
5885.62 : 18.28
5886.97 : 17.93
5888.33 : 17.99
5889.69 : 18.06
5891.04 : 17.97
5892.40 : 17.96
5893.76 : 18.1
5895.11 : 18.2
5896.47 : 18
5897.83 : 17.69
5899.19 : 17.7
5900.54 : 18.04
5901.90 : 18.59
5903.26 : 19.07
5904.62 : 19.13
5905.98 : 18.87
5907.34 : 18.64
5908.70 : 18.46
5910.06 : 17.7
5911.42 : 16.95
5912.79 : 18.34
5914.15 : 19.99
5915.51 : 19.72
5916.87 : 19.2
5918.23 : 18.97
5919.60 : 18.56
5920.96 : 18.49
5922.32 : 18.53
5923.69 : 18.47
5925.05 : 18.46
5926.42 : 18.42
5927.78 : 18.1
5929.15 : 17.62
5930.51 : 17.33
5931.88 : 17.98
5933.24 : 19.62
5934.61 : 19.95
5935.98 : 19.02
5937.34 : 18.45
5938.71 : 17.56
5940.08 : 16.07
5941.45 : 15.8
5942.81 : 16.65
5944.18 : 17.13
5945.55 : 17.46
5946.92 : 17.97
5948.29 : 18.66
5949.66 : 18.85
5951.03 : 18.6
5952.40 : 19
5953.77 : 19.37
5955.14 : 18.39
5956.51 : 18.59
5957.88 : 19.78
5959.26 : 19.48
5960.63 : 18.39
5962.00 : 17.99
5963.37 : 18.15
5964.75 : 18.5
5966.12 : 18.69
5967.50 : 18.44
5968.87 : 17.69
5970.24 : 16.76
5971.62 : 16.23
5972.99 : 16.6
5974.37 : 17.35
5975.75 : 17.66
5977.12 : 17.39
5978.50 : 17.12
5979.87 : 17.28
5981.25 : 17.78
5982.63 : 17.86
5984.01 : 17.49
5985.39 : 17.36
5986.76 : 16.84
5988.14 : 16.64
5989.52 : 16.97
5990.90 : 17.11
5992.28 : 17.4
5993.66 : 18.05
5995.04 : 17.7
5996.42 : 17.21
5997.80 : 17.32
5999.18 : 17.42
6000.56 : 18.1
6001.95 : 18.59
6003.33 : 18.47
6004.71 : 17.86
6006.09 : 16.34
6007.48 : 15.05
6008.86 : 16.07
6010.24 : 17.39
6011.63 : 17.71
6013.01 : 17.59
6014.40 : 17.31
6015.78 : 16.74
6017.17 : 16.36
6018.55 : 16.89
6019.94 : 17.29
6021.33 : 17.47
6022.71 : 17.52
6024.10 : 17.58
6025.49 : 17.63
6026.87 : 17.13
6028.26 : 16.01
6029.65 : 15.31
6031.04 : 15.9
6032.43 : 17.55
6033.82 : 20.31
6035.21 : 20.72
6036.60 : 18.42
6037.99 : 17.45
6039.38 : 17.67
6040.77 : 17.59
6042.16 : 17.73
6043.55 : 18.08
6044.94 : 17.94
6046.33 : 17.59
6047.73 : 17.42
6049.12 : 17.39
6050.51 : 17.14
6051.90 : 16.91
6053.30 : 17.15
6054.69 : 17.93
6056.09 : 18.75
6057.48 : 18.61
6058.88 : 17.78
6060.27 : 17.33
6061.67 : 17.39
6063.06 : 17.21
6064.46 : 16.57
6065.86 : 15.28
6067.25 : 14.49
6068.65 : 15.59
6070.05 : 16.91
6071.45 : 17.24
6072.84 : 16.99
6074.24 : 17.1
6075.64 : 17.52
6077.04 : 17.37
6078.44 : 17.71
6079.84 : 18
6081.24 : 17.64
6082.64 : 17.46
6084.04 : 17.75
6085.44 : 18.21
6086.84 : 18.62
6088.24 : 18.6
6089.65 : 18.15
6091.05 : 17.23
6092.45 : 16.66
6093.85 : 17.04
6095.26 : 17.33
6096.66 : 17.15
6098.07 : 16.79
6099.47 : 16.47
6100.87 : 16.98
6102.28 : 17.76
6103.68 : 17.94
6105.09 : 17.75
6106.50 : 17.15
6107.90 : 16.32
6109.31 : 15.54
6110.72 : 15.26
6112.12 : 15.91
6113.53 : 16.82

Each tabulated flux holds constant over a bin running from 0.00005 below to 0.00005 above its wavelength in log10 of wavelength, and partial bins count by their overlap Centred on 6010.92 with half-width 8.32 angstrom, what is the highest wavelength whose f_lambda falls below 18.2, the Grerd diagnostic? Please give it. 6018.55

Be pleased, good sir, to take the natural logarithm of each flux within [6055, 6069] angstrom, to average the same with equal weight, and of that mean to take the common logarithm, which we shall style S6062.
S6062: 0.451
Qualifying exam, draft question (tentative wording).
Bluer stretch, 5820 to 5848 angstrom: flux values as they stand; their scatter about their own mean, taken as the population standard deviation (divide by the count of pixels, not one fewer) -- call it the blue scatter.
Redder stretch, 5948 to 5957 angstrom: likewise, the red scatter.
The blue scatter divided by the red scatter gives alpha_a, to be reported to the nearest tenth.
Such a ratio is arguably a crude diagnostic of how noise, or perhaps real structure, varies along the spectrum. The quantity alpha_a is 1.4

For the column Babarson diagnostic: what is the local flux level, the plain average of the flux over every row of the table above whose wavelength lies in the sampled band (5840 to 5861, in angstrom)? 18.8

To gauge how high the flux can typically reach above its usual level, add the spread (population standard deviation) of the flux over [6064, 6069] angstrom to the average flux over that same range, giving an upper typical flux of 16.2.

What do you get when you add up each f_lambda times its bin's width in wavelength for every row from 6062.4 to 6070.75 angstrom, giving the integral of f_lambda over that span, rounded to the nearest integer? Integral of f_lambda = 134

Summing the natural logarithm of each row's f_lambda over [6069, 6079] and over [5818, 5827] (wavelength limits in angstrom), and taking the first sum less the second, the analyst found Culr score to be -0.4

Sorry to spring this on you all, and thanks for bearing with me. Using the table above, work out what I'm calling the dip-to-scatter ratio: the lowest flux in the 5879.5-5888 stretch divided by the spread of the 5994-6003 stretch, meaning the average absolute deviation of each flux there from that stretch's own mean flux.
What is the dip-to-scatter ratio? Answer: 43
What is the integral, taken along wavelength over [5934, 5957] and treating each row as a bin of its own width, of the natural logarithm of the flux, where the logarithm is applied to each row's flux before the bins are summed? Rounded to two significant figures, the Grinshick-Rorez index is 67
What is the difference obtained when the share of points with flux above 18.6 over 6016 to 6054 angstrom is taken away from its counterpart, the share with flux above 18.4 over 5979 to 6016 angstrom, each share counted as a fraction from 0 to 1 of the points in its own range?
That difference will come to 0.0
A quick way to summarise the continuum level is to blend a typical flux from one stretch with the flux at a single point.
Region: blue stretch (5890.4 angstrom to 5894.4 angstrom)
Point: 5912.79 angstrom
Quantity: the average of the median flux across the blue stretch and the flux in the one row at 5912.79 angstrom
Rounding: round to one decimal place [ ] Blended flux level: 18.2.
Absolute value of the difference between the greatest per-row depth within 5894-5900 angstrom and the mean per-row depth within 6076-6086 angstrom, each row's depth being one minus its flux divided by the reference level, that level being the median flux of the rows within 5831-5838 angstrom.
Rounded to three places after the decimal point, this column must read 0.002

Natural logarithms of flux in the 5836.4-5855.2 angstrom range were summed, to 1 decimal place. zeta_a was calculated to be 41.1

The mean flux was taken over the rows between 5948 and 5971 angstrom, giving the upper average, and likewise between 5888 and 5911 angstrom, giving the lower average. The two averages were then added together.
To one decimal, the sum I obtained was 36.8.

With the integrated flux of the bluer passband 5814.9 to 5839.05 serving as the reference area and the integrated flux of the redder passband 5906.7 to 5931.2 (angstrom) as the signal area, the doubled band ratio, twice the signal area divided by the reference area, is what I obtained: 2.02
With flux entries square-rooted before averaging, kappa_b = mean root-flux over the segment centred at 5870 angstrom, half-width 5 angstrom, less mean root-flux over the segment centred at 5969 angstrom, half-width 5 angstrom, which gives 0.18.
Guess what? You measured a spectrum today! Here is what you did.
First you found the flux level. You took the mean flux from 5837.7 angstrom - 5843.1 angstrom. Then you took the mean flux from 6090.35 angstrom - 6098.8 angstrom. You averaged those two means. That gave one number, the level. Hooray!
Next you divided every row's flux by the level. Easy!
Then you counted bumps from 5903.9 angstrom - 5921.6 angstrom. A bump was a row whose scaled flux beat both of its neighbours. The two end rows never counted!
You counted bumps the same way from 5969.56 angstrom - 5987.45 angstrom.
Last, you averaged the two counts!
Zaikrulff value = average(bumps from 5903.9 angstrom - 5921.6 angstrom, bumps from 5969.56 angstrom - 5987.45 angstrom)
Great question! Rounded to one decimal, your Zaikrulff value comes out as 1.5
